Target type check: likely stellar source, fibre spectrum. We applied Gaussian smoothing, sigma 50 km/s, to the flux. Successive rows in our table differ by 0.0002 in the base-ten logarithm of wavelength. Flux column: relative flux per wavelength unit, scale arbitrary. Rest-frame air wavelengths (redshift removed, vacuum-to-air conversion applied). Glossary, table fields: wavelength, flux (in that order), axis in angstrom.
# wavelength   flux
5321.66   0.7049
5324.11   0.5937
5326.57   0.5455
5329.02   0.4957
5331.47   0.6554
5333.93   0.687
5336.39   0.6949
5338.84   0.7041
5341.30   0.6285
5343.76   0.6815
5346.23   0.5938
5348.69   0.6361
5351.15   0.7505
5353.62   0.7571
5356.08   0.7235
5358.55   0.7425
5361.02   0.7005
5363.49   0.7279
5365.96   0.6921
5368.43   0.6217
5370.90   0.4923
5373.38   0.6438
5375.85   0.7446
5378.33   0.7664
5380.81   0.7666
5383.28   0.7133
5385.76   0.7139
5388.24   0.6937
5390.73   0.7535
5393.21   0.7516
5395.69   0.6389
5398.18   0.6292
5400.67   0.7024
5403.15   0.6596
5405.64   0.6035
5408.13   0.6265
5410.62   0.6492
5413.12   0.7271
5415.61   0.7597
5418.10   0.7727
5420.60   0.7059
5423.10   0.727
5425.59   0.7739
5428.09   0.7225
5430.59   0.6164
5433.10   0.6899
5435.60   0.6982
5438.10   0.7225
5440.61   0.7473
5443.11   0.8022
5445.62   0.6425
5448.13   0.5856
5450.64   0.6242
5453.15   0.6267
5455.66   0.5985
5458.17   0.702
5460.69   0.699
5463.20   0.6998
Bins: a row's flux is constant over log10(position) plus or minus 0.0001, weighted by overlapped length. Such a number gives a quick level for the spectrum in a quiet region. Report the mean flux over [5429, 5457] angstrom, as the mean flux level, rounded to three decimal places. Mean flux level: 0.669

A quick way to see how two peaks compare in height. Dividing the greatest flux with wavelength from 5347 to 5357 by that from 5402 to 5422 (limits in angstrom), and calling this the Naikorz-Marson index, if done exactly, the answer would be 0.98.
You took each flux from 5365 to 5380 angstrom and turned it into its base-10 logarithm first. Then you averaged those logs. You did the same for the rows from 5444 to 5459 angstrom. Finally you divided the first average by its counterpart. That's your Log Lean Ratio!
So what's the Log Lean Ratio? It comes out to 0.92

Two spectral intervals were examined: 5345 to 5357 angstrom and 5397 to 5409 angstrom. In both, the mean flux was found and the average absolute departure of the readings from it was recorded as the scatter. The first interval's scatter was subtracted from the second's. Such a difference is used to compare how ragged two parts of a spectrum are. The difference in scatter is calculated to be -0.032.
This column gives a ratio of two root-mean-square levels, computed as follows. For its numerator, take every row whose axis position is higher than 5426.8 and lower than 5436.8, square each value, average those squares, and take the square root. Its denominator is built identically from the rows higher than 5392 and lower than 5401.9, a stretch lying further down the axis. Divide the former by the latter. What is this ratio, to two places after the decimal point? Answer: 1.00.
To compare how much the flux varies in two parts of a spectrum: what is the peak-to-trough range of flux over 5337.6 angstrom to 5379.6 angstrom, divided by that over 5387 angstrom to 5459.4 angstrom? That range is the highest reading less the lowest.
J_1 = 1.27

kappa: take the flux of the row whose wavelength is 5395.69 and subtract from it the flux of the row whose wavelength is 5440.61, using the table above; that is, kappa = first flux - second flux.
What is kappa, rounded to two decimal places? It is -0.11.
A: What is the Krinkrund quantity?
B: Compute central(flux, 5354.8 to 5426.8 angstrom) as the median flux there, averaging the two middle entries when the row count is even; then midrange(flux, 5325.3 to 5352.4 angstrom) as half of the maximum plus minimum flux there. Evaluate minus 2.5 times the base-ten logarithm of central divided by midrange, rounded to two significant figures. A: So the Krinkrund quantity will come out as -0.15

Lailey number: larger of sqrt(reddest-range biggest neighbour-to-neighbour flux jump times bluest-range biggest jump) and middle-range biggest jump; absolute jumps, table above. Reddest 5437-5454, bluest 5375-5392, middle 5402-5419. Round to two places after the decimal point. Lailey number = 0.10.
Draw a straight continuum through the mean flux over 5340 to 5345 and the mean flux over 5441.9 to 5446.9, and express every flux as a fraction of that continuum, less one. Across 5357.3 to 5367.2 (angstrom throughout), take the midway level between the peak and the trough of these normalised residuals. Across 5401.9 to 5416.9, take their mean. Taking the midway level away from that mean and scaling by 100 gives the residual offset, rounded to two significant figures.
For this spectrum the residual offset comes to -11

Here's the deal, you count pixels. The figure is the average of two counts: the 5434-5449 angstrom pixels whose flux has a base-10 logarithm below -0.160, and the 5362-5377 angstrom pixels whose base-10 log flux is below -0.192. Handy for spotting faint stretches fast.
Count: 2.0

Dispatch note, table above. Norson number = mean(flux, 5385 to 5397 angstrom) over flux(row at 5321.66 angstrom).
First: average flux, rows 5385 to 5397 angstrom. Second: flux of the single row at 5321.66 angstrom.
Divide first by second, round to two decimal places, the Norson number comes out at 1.01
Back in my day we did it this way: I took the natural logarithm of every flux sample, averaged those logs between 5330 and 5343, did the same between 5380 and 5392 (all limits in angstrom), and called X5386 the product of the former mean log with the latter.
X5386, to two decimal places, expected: 0.13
